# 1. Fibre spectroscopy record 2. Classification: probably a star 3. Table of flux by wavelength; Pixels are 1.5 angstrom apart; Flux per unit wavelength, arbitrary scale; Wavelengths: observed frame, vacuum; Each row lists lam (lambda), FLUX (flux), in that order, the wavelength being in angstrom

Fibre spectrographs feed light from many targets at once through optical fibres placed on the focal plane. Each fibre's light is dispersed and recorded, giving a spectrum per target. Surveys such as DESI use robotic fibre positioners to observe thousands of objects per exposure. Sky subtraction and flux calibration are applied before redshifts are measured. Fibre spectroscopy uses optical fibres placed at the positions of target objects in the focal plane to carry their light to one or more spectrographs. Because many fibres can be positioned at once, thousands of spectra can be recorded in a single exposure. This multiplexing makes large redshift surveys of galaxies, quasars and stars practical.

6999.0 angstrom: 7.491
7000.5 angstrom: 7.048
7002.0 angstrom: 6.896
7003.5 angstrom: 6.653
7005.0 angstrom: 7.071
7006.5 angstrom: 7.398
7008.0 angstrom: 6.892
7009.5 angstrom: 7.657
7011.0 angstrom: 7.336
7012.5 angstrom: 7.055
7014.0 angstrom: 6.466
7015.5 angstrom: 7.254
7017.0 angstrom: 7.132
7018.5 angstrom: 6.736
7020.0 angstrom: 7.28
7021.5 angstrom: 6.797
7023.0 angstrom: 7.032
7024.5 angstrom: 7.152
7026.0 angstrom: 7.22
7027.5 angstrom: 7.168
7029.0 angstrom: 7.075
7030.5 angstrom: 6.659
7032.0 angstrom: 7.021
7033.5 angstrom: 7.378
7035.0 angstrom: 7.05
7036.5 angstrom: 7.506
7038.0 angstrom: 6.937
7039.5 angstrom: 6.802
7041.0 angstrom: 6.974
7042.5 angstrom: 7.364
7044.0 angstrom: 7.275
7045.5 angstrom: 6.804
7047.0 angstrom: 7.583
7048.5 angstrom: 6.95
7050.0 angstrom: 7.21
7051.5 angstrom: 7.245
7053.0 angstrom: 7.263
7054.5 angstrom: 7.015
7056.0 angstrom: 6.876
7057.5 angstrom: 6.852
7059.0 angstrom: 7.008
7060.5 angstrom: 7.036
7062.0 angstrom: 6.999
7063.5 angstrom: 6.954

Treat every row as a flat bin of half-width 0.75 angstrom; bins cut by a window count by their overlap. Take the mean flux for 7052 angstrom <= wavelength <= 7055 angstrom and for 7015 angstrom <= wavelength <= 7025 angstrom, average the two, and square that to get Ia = 50.4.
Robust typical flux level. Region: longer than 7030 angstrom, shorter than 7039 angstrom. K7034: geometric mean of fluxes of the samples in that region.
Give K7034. 7.09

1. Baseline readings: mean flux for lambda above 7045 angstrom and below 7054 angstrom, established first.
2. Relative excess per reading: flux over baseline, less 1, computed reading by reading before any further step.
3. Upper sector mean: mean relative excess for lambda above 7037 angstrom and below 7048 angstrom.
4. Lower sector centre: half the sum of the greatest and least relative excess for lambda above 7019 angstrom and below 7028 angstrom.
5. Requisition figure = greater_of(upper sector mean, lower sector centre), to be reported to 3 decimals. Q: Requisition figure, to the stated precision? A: -0.010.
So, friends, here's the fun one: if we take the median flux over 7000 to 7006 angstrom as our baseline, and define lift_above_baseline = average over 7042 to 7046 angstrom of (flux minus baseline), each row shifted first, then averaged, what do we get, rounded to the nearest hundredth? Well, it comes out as 0.18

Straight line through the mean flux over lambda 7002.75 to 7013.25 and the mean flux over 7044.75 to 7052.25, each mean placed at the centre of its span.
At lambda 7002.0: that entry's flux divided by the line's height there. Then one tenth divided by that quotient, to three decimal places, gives 0.104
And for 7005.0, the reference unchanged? 0.101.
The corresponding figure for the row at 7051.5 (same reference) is 0.099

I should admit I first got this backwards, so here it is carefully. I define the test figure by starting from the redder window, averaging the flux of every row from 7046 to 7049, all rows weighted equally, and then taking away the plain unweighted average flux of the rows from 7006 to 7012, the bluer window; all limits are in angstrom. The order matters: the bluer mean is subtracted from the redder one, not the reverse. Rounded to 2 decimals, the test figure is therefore -0.05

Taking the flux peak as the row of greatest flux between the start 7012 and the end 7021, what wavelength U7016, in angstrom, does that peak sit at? 7020.0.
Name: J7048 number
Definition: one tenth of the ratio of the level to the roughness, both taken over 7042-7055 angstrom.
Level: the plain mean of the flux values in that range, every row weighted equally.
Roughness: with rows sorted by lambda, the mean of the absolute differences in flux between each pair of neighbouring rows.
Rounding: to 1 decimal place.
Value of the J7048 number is 2.3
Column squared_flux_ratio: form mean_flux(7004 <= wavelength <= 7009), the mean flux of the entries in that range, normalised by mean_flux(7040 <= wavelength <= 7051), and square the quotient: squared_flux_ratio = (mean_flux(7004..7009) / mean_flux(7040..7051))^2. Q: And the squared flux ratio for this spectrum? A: 0.99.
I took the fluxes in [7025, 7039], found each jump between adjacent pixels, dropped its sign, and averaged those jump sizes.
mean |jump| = 0.3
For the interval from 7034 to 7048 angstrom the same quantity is 0.4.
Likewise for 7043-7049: 0.6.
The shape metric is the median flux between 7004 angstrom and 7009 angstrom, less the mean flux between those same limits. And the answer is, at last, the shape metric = -0.05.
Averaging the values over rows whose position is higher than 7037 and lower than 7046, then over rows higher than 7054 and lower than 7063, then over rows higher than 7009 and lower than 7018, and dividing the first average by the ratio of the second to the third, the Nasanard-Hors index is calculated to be 7.21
